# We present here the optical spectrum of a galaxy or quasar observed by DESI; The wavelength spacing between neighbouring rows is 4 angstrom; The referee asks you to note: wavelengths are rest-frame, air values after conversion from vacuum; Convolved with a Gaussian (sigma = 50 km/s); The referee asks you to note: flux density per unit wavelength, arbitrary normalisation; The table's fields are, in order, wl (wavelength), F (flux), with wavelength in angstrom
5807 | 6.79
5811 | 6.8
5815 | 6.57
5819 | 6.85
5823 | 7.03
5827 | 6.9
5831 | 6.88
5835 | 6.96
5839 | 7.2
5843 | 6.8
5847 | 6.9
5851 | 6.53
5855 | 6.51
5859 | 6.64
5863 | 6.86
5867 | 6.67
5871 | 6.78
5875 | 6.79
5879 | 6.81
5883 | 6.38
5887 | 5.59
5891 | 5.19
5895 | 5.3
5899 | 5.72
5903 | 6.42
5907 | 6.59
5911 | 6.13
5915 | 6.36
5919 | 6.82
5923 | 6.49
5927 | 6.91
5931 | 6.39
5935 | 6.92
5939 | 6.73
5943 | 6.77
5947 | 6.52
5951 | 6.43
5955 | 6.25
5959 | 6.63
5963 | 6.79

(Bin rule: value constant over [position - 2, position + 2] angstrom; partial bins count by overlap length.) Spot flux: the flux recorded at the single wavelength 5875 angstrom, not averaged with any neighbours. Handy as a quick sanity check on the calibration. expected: 6.79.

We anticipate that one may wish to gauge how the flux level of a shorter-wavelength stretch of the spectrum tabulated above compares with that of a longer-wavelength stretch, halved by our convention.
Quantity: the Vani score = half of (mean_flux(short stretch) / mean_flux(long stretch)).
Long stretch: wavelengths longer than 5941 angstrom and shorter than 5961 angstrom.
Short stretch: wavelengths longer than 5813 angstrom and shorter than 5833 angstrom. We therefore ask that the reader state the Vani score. 0.525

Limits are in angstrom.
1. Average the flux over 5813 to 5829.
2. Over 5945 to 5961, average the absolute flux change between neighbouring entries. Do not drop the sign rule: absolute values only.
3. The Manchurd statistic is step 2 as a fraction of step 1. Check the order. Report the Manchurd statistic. 0.032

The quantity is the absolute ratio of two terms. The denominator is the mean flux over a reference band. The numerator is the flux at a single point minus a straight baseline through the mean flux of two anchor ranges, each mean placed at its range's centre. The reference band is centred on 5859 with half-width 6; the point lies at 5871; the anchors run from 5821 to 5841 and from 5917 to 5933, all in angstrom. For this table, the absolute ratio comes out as 0.010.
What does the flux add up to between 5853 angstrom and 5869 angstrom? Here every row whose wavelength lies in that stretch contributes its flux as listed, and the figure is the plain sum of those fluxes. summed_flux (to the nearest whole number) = 27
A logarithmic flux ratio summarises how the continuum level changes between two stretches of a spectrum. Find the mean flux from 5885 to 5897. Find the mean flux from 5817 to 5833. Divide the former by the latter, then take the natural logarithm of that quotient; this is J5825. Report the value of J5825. -0.25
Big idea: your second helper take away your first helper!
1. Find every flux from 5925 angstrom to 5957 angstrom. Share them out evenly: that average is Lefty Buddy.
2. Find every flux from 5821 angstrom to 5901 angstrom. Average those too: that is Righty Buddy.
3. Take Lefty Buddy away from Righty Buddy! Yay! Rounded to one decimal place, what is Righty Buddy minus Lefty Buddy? -0.1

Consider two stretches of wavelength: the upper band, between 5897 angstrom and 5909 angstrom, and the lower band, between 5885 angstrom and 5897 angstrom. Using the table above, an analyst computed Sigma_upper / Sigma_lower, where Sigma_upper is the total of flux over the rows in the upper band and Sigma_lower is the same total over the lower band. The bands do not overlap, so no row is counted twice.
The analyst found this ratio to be 1.16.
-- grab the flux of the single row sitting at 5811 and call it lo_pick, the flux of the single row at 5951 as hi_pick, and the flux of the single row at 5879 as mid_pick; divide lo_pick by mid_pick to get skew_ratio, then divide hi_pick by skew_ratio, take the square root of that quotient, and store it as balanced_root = 2.54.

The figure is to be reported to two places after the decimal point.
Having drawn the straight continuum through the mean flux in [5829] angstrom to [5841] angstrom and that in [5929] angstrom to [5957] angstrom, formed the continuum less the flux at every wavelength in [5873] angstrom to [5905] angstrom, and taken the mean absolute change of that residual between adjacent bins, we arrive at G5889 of 0.41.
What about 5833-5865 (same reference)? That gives 0.21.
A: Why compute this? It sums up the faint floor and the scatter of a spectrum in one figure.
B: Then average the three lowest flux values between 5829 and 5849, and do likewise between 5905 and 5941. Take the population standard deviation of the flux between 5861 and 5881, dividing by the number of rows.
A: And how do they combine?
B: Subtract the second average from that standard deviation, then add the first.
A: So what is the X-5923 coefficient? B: 0.63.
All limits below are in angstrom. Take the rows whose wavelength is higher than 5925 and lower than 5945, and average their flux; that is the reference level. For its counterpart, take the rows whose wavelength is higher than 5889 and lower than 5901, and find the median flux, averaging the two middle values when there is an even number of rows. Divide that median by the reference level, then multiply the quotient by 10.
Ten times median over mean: 7.9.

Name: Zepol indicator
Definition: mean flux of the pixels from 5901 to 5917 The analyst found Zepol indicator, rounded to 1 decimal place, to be 6.4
